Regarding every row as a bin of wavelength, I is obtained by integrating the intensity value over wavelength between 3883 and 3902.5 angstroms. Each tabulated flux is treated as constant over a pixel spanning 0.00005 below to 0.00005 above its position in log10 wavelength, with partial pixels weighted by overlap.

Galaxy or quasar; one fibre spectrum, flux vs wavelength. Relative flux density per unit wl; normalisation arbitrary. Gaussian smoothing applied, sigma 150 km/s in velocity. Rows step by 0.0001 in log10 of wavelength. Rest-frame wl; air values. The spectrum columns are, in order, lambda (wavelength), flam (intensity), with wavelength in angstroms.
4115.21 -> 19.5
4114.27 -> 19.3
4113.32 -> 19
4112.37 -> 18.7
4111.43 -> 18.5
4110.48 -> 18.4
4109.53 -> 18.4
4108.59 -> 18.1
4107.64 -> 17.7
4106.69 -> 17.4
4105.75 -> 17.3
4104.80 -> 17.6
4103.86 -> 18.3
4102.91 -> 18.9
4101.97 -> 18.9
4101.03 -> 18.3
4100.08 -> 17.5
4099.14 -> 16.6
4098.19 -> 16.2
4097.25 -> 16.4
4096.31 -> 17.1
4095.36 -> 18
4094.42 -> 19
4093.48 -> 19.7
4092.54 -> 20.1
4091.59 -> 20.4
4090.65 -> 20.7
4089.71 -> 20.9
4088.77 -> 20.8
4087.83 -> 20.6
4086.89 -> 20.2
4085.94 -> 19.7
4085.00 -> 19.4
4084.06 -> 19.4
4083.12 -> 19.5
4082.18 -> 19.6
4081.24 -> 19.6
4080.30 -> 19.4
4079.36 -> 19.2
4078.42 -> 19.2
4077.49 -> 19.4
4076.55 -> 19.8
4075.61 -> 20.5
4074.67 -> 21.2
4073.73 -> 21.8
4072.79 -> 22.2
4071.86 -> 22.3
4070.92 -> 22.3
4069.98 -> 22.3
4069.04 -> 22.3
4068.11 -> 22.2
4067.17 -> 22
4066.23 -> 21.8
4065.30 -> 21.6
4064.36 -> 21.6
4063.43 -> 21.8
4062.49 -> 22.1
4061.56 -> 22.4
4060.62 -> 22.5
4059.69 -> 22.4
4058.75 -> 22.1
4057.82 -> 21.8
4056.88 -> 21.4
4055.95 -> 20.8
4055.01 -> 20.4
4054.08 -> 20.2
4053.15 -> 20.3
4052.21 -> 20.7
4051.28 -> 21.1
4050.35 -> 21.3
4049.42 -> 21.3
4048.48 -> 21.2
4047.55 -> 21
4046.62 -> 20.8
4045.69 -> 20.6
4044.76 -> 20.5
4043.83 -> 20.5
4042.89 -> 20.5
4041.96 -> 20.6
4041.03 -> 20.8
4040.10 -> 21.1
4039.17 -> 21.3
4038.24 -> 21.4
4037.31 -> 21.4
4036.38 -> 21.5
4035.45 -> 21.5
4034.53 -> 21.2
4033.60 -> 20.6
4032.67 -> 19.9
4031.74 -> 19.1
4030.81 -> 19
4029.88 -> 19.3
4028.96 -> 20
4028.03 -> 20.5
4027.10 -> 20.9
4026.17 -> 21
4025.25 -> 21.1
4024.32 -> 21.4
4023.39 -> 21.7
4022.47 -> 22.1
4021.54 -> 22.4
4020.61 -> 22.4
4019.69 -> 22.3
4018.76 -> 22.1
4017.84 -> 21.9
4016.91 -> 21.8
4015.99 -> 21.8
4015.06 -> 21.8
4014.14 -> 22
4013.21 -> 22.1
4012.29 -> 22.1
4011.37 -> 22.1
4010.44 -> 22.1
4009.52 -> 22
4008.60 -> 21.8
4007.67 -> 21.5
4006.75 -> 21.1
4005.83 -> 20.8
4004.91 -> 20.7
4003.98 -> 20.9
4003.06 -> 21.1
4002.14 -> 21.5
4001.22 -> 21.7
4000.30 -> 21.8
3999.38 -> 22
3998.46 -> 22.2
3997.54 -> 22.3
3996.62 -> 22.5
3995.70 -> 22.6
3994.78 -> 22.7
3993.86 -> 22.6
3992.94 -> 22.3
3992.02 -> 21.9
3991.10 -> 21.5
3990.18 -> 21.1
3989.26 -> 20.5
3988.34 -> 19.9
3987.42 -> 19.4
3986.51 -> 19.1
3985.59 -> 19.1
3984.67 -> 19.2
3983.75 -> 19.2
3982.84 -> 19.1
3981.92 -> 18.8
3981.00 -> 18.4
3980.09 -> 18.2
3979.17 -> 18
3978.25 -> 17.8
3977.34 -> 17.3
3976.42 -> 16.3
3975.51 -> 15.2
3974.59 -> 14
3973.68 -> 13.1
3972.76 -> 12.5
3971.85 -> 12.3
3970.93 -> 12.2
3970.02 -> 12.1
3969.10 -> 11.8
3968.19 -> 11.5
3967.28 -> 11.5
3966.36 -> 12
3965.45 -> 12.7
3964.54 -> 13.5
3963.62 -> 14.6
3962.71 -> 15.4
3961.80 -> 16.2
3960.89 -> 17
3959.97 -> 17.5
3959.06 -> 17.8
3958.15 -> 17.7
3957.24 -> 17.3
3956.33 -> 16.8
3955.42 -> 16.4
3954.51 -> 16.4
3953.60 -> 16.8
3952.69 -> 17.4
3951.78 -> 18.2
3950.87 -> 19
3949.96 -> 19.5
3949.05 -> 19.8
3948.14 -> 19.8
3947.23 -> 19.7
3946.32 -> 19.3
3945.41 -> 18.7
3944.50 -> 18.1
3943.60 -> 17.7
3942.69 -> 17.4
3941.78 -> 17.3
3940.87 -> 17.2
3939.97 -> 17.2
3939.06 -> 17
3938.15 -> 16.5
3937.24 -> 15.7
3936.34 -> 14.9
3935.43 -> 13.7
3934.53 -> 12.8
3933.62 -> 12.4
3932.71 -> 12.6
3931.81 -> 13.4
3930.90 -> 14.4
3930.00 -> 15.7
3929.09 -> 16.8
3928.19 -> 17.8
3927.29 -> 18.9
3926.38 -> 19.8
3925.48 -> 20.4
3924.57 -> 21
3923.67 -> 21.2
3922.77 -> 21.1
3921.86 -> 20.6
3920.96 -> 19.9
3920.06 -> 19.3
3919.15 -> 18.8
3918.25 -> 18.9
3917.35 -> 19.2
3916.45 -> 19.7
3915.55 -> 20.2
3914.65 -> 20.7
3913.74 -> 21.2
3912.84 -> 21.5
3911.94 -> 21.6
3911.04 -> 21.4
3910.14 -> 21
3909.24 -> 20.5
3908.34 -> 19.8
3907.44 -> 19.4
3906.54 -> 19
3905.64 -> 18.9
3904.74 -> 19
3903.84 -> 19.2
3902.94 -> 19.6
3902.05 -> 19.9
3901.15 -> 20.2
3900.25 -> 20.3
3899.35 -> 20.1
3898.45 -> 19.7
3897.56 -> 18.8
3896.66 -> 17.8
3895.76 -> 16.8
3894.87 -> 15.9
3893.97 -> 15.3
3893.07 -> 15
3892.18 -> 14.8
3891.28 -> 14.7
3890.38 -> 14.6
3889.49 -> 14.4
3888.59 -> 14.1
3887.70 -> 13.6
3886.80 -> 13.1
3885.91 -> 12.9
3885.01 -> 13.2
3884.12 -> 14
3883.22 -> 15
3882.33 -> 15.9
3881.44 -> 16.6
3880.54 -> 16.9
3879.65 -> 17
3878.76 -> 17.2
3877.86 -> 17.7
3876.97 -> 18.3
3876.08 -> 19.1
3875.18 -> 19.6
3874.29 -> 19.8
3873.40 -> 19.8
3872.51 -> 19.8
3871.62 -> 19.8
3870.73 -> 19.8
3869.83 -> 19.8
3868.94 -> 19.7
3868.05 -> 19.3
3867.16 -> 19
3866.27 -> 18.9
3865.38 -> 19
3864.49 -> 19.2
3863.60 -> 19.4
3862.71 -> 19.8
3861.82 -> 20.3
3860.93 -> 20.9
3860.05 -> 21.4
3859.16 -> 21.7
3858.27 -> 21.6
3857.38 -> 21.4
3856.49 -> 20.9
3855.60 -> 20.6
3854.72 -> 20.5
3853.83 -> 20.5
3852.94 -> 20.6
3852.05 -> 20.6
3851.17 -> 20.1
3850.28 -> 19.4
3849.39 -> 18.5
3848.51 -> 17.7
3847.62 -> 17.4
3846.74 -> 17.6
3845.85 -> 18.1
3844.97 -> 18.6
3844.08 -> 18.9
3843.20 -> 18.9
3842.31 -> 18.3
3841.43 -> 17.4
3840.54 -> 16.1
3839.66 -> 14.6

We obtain 314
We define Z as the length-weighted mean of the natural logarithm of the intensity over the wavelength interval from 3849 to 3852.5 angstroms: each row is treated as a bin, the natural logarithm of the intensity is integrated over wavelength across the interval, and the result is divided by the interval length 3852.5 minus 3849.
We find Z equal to 2.98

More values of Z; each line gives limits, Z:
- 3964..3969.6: 2.50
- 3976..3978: 2.83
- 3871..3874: 2.99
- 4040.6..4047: 3.02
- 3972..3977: 2.65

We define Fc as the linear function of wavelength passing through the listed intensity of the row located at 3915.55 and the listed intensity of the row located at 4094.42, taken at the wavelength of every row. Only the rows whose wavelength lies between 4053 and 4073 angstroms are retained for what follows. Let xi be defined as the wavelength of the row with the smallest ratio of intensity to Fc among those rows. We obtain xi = 4054.08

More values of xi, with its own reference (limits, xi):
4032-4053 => 4032.67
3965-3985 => 3967.28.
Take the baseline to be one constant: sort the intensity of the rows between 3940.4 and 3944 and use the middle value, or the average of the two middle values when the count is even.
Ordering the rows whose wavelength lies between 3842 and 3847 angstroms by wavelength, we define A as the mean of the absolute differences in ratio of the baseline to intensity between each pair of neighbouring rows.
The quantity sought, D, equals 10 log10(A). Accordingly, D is -17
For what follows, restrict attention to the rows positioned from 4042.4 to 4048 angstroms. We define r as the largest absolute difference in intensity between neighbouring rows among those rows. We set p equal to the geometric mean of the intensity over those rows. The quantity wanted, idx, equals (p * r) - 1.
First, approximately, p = 20.6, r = 0.2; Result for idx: 3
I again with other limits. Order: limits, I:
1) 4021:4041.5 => 428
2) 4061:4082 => 445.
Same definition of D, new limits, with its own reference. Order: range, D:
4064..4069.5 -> -23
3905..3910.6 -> -17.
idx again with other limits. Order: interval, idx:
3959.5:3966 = 16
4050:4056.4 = 7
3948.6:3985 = 18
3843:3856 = 16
